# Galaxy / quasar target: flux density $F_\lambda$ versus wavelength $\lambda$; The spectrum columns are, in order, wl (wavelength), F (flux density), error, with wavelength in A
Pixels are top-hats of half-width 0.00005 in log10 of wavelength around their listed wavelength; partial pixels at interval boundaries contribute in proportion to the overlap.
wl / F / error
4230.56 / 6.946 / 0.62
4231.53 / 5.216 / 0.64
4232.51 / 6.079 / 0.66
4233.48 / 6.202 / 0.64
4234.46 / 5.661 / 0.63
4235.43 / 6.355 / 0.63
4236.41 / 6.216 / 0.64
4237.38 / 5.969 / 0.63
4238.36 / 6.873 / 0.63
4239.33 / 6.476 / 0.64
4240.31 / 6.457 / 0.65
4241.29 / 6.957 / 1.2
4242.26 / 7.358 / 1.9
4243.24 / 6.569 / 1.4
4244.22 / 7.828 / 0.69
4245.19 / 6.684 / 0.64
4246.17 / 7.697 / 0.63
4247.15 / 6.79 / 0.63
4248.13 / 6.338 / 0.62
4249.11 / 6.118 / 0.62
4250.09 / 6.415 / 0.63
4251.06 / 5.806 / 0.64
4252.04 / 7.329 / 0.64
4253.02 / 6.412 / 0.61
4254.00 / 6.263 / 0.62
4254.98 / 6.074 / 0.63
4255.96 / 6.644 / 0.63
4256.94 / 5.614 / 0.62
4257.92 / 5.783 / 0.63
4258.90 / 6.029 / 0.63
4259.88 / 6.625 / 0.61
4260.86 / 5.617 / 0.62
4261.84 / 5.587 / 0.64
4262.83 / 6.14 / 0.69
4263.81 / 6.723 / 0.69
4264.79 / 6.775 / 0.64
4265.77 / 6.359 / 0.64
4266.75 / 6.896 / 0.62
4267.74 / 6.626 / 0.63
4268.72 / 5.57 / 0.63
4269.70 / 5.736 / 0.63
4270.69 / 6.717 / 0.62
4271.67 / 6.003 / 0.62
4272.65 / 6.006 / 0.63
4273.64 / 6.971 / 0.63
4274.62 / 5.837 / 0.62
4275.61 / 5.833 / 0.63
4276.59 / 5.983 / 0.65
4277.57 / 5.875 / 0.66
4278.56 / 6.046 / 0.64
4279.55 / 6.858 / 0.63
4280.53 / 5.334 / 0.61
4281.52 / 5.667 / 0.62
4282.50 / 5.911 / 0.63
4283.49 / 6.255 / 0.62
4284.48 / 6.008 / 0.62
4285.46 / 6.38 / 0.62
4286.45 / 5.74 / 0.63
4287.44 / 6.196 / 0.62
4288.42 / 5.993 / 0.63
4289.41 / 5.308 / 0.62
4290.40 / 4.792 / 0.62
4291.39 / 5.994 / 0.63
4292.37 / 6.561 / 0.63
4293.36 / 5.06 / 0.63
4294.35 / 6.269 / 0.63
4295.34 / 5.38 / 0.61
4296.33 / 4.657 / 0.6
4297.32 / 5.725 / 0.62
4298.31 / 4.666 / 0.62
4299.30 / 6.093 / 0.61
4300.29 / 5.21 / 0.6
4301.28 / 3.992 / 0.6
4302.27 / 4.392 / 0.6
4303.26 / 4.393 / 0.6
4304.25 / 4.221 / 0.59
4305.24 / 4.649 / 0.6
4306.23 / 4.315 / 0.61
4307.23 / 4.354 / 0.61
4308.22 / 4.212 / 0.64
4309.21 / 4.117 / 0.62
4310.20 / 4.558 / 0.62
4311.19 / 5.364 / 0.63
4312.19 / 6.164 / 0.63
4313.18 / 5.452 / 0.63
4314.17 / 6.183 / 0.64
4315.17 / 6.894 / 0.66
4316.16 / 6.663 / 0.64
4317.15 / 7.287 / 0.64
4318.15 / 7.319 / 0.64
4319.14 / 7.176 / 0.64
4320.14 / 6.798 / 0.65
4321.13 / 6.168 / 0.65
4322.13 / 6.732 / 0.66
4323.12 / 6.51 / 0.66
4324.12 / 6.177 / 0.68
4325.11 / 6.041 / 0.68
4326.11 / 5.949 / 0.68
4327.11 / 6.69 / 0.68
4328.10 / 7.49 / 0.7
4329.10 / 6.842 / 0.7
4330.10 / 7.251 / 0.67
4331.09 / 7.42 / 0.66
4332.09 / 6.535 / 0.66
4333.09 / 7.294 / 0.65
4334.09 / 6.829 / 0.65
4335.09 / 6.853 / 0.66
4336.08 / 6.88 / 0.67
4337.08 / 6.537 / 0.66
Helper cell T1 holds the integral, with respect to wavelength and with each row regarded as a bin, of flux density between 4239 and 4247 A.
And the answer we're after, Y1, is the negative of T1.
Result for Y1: -56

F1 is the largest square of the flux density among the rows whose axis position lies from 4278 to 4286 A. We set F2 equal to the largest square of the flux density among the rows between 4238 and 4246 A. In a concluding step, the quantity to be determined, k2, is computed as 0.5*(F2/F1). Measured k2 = 0.65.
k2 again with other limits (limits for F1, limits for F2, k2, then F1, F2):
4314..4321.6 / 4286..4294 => 0.40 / 53.6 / 43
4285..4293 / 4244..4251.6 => 0.71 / 43.0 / 61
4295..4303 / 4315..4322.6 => 0.72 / 37.1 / 54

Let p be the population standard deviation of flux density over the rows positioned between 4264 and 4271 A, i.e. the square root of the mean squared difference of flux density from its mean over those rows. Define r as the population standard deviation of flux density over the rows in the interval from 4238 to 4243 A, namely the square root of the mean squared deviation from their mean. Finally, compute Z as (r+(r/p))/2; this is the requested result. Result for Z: 0.51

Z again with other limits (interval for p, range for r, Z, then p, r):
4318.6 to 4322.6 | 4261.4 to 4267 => 0.85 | 0.36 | 0.45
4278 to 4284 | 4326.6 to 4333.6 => 0.54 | 0.48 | 0.35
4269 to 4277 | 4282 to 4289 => 0.34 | 0.42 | 0.20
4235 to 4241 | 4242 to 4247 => 1.19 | 0.28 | 0.52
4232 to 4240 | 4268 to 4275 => 0.96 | 0.34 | 0.48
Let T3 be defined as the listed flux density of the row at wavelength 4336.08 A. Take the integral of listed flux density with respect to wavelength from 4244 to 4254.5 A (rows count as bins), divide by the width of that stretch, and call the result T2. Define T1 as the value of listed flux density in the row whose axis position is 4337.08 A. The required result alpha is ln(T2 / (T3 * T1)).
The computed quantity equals -1.91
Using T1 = 6.537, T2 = 6.7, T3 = 6.88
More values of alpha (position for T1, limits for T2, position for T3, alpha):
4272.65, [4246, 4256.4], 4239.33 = -1.79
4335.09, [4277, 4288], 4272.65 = -1.92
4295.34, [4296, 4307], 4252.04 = -2.12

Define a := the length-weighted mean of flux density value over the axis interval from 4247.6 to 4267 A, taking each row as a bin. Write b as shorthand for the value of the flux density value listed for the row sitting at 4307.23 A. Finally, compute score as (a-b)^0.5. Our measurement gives 1.4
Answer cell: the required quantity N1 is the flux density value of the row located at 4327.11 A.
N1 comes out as 6.69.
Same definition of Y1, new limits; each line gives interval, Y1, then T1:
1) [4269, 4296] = -160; 160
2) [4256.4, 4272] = -96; 96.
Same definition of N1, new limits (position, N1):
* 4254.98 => 6.074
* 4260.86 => 5.617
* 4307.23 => 4.354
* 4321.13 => 6.168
